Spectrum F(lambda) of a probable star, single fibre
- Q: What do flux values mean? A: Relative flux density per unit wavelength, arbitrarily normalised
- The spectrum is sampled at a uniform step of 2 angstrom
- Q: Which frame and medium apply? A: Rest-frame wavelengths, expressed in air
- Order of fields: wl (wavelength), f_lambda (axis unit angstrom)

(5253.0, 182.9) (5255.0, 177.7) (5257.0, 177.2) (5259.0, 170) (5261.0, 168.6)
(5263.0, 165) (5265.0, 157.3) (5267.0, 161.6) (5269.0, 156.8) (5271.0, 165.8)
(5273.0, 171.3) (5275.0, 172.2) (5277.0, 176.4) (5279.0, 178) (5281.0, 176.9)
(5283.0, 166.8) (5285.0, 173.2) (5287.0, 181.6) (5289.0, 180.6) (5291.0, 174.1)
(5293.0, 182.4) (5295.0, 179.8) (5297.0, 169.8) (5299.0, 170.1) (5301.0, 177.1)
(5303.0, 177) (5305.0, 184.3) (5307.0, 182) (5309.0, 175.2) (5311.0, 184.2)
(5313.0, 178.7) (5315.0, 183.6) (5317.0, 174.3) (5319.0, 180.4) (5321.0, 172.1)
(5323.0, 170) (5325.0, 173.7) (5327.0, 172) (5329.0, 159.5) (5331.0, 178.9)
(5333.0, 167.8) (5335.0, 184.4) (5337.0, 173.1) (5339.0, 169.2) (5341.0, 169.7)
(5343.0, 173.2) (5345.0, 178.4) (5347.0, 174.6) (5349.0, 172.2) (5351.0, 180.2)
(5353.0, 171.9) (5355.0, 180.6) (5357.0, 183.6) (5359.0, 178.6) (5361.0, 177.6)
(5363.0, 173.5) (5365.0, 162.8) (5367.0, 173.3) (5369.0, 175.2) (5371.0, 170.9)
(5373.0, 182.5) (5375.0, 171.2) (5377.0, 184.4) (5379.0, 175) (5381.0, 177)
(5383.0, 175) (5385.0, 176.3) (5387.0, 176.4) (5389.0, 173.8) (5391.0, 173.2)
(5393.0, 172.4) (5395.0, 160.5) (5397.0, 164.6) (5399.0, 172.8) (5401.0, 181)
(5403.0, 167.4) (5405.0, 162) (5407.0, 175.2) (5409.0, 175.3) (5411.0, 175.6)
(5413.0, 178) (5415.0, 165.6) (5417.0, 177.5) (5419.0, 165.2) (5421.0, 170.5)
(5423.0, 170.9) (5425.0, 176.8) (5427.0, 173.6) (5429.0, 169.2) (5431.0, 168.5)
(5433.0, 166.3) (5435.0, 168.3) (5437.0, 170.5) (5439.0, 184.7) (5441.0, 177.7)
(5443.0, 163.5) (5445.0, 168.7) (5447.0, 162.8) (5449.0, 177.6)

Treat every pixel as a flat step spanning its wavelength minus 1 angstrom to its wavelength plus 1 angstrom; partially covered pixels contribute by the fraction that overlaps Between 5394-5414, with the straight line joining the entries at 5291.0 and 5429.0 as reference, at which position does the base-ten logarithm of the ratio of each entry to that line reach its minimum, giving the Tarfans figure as 5395.0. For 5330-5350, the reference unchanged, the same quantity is 5333.0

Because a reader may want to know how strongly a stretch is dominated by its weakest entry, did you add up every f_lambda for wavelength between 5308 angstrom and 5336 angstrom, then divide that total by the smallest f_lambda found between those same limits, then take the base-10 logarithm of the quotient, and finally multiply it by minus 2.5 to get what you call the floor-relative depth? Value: -3.0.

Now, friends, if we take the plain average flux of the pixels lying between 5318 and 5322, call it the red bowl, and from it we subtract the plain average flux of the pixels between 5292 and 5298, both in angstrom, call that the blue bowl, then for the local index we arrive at -1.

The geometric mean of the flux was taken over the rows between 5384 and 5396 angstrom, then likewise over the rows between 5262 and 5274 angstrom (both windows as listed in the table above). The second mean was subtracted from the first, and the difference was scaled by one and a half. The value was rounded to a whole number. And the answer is 14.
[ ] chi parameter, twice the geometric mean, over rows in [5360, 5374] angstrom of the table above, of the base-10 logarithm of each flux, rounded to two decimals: 4.48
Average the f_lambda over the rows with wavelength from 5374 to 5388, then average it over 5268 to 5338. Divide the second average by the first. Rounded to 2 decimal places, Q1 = 0.99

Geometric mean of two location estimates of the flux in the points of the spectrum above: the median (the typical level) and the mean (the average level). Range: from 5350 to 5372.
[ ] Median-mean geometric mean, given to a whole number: 175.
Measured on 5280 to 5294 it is 177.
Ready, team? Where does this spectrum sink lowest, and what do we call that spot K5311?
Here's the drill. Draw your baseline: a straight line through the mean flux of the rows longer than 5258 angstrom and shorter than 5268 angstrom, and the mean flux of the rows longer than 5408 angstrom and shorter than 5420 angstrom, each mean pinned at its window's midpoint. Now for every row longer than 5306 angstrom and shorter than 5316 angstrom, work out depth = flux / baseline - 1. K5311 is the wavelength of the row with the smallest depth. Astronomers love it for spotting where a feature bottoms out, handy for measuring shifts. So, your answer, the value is 5309.0 angstrom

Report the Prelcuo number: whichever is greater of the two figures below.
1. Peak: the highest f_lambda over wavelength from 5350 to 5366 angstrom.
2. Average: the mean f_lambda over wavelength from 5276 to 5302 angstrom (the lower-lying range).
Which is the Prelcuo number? 184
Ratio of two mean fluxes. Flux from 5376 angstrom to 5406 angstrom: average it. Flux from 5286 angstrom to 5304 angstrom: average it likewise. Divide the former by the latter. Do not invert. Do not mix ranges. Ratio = 0.977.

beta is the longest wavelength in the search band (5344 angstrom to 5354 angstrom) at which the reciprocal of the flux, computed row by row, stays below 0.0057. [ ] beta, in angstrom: 5351.0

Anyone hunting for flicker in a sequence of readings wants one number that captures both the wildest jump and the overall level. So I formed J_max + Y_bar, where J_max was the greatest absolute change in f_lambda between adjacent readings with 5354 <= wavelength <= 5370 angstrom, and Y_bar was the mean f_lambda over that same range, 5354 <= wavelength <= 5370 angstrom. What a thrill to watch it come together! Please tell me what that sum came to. 186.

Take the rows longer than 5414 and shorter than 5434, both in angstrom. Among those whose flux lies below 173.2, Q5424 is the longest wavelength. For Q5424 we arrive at 5433.0 angstrom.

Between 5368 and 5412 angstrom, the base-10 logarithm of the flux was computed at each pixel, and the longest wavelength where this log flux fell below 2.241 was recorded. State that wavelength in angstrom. 5405.0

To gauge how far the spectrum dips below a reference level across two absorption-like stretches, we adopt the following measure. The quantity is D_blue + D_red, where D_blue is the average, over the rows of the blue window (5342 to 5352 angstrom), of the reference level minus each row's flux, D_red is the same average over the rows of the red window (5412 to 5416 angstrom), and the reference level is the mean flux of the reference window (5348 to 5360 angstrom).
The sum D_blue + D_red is 8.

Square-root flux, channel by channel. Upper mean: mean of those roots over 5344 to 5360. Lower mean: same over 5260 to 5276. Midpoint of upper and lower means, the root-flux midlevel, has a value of 13.1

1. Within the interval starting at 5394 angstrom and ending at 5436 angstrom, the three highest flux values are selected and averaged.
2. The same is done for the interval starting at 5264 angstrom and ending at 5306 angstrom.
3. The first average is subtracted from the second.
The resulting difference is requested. 3.9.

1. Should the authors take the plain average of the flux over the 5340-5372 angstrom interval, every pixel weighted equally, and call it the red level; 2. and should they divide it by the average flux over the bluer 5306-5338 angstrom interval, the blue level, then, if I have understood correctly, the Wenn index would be 1.00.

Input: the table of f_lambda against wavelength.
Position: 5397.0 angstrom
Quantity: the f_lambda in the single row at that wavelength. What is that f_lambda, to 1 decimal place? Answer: 164.6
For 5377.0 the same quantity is 184.4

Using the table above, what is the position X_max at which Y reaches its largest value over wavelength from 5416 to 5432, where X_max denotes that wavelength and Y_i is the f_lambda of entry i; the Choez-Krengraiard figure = 5417.0 angstrom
